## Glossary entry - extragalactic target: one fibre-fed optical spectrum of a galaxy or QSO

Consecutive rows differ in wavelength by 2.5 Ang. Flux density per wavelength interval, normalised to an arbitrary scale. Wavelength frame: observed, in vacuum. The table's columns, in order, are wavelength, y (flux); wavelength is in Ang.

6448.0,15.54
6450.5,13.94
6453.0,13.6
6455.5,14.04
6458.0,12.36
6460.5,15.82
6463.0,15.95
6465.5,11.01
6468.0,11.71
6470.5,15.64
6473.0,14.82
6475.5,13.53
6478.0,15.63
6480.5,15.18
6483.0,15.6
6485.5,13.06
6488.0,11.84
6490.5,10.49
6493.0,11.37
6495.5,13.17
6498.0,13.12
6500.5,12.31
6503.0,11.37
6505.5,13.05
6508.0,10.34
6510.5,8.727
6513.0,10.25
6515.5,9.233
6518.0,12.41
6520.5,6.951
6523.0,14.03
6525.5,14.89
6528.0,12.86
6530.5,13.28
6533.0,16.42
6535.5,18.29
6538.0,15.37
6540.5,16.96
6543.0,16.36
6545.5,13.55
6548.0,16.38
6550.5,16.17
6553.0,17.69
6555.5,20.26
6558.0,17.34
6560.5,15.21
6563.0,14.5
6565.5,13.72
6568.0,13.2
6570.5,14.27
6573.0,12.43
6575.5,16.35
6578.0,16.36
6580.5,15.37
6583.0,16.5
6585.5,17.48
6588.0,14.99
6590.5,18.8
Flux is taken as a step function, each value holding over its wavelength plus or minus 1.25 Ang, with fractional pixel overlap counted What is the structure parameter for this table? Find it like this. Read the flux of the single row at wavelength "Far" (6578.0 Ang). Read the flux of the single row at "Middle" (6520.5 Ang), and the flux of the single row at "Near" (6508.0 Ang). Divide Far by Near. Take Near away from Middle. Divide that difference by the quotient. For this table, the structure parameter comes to -2.1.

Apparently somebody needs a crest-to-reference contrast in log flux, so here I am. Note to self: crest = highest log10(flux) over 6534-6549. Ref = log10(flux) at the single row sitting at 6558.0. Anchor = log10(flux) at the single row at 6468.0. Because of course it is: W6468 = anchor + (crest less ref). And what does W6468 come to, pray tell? 1.09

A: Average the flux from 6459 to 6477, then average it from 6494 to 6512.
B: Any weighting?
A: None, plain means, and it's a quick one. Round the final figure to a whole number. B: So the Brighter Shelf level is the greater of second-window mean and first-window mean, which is 14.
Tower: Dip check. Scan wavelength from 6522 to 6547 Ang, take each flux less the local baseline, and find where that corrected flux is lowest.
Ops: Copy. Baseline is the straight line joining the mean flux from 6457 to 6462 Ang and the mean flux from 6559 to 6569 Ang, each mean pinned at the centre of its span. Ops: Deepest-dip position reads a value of 6528.0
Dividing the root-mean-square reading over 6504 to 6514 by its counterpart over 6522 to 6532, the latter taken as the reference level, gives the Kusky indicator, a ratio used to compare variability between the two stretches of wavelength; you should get 0.78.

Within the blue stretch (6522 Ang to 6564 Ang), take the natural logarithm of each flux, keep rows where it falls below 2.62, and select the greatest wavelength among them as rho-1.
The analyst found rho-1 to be 6545.5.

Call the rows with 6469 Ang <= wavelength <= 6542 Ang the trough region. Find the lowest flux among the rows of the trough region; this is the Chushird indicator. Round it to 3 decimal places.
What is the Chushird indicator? 6.951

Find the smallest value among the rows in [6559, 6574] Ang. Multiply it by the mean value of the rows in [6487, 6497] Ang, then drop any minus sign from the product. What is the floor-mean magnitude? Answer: 146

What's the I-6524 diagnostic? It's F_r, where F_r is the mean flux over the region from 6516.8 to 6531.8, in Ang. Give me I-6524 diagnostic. 12.4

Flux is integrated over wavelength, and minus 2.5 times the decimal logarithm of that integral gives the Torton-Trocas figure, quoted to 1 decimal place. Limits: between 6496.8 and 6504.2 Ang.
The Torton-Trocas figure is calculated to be -4.9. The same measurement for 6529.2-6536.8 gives -5.2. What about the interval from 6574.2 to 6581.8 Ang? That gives -5.2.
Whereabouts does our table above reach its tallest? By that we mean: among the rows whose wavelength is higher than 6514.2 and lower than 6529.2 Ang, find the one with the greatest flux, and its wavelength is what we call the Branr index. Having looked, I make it 6525.5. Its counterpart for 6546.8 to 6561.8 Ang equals 6555.5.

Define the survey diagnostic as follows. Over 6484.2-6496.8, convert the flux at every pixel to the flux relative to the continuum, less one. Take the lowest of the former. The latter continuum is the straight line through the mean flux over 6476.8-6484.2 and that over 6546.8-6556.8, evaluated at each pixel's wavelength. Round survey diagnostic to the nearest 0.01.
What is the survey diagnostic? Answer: -0.33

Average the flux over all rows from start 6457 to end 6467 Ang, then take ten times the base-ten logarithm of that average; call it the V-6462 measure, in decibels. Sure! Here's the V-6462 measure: 11.4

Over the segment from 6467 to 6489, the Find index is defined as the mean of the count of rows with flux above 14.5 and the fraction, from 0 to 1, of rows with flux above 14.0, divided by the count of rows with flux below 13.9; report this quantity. 0.7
